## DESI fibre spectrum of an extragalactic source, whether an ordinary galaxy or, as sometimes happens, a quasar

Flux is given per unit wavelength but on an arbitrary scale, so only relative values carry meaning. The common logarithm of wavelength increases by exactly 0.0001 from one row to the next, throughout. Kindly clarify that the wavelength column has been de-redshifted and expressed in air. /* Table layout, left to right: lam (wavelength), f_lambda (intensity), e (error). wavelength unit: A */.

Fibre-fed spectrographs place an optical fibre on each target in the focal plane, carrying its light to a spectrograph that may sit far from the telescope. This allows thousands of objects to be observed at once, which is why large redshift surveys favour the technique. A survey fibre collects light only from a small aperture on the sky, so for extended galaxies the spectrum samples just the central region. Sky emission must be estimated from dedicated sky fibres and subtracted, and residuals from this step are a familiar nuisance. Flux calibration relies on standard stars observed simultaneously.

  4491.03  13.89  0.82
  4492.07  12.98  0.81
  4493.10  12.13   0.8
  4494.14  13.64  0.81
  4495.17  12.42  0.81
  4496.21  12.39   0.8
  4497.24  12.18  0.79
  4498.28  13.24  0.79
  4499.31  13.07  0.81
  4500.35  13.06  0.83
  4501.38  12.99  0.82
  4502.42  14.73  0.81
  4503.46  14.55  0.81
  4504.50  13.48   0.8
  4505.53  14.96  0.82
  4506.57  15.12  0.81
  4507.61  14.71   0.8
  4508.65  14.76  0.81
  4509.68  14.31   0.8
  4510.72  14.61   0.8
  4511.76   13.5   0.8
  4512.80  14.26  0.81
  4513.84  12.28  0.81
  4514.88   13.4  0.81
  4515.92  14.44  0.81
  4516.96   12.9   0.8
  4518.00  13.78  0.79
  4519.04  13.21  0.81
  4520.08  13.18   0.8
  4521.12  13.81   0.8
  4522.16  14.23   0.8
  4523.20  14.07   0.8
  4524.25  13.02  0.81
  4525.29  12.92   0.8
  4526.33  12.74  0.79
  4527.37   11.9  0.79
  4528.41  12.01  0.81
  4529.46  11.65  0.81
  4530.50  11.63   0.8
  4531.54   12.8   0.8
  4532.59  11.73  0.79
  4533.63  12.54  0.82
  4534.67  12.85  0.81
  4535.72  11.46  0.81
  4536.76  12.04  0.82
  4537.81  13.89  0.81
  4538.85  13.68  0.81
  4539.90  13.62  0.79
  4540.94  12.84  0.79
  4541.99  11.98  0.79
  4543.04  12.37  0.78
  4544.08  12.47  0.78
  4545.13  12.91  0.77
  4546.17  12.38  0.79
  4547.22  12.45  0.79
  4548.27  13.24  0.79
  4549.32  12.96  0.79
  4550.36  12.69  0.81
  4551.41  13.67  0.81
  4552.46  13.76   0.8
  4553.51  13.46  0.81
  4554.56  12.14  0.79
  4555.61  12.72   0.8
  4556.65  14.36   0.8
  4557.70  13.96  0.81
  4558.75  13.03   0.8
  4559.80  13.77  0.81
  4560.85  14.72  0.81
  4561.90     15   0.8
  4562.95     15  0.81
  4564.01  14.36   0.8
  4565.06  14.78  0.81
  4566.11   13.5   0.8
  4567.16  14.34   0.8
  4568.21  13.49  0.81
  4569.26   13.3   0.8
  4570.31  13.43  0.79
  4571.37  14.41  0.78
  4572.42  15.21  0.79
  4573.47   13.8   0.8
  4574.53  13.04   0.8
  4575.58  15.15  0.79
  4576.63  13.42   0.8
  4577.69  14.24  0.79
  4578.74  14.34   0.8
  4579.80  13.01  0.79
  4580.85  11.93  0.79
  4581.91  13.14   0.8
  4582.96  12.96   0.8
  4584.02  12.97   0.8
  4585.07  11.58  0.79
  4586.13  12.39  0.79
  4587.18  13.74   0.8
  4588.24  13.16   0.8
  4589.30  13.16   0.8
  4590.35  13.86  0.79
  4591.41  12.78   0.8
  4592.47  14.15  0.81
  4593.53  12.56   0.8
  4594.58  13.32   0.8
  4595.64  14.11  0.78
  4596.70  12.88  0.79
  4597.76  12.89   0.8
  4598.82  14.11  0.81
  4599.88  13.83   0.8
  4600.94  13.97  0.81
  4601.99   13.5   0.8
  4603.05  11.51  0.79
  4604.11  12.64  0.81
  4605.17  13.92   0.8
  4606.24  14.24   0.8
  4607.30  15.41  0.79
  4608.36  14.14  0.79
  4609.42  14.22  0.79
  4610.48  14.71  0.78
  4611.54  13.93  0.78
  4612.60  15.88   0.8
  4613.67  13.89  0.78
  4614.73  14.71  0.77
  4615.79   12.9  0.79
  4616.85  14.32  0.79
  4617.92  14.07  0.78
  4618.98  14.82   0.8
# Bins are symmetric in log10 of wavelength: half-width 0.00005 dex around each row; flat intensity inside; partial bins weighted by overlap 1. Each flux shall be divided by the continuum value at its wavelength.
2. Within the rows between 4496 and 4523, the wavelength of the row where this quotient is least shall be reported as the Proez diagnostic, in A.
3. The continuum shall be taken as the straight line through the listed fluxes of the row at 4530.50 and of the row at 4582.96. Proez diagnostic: 4513.84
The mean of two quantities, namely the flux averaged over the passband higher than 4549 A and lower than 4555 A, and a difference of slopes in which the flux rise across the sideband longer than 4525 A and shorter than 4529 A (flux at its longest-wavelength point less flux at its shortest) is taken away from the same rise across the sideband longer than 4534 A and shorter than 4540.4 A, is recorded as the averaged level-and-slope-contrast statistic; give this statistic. 7.4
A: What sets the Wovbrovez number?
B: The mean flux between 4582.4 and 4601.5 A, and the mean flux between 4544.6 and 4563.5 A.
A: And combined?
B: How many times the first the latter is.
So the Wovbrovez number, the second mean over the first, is 1.02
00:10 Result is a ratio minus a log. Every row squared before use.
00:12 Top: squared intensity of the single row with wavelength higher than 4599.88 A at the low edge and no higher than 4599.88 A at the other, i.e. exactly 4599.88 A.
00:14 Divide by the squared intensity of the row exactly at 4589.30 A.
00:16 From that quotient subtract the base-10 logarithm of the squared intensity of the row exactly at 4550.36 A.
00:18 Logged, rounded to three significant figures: -1.10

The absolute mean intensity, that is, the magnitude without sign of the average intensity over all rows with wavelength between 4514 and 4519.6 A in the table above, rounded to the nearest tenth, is 13.5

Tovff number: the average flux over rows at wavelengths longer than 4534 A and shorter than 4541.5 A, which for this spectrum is 12.9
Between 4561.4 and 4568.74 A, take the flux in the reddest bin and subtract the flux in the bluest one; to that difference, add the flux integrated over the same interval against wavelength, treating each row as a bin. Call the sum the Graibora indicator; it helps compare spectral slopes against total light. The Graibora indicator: 104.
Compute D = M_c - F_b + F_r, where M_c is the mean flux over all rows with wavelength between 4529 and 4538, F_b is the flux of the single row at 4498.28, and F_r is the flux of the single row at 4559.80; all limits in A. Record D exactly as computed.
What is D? 12.8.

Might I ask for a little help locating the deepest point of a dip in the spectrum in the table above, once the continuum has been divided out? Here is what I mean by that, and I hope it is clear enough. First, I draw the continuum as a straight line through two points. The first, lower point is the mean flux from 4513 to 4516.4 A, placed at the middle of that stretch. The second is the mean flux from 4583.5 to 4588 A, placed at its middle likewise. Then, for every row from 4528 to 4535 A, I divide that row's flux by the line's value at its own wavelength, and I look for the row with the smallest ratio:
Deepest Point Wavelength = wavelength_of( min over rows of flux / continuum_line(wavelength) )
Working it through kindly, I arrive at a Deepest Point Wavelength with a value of 4530.50 A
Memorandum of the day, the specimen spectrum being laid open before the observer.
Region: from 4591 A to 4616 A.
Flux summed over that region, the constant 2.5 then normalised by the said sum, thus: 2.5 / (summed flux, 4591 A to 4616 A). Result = 0.0076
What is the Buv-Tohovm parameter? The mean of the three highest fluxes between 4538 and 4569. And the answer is 14.9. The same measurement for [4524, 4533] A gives 12.9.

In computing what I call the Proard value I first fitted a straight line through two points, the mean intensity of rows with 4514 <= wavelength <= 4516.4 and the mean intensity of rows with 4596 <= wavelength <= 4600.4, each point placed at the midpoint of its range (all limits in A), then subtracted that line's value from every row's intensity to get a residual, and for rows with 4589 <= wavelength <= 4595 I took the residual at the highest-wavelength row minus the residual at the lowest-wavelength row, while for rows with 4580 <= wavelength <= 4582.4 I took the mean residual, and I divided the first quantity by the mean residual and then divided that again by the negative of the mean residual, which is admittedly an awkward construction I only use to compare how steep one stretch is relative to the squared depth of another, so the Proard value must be -0.2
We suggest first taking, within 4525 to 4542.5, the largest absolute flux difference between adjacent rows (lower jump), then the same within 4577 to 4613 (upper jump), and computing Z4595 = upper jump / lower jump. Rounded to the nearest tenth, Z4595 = 1.1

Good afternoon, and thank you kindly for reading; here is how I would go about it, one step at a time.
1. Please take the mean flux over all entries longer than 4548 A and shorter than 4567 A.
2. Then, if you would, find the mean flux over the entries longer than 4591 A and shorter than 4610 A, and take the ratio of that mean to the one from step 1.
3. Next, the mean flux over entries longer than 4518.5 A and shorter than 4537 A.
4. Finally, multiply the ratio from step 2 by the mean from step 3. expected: 12.5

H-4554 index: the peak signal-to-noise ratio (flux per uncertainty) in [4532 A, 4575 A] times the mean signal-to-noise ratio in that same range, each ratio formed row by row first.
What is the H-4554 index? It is 322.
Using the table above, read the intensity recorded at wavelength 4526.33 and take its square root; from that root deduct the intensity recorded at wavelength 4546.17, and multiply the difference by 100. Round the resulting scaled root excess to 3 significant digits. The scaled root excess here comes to -881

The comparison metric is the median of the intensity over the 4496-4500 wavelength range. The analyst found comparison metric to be 12.7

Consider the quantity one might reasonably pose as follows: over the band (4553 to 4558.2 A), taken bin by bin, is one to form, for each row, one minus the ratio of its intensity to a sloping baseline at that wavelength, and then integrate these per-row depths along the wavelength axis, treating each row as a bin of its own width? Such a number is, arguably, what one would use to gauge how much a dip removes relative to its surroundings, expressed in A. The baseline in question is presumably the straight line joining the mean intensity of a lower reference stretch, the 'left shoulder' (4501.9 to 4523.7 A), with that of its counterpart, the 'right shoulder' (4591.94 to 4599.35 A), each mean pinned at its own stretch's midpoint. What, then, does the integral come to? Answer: 0.15 A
